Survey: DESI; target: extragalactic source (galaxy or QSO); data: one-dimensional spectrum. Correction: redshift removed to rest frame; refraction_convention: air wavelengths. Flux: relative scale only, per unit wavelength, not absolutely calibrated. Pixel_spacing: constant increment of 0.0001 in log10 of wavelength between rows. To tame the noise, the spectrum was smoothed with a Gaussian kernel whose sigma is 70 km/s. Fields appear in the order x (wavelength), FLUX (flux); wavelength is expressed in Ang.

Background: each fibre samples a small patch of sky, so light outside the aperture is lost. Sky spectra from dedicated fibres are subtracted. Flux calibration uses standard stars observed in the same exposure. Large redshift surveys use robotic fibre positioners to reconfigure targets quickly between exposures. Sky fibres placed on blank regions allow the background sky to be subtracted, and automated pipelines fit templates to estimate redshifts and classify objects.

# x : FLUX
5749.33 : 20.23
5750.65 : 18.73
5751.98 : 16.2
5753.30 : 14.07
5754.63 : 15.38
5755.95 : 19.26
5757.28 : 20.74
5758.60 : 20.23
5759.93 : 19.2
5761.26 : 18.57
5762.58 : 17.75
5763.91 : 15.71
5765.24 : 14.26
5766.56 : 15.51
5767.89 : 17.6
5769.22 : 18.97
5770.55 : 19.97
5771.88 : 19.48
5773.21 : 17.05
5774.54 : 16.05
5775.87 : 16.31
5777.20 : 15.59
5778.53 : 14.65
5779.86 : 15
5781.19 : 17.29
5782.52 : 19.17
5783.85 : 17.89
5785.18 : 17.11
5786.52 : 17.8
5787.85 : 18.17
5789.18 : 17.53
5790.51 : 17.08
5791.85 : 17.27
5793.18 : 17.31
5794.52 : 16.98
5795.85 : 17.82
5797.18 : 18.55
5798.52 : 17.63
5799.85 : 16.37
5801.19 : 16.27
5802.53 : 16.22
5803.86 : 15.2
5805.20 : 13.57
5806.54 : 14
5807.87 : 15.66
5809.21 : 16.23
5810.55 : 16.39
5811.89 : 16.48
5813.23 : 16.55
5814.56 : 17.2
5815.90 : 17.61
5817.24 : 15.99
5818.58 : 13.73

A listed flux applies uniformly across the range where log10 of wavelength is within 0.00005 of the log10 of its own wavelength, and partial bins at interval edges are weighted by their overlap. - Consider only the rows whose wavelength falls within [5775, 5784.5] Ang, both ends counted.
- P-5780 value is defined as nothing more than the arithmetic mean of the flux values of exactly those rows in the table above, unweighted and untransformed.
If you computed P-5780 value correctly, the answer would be 16.6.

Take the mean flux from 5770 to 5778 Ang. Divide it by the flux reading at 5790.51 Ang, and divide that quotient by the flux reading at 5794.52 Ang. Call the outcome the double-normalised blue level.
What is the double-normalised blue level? 0.060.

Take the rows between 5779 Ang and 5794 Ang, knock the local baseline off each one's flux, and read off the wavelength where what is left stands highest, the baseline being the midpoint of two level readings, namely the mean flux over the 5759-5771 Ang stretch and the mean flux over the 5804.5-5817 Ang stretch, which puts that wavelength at 5782.52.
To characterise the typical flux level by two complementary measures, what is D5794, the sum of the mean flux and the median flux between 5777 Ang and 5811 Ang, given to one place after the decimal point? 33.7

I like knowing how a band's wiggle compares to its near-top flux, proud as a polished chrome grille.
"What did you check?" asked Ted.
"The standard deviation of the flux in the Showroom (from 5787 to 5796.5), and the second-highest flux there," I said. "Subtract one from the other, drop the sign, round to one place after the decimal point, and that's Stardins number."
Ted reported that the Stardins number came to 17.4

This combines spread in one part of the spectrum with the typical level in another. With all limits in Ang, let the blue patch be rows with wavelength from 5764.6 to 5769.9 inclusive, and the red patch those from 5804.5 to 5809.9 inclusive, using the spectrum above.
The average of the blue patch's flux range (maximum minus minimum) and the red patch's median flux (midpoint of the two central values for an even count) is 9.8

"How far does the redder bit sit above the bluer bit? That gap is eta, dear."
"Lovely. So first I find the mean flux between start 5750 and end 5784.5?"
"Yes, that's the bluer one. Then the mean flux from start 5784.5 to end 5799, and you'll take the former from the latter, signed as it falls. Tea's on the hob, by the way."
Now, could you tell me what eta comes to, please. 0.2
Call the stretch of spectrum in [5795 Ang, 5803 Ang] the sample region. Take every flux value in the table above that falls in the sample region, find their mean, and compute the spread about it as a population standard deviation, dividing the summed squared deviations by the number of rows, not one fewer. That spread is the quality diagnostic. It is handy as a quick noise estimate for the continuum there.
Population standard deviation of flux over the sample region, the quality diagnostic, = 0.9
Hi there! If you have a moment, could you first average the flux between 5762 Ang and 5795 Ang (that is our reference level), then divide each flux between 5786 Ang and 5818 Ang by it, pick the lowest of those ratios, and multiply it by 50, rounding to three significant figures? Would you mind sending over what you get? 39.7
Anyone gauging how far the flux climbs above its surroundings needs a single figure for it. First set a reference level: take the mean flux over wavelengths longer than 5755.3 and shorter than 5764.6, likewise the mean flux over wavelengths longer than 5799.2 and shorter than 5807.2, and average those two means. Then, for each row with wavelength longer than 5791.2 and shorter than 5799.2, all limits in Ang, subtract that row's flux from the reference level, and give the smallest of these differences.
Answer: -1.5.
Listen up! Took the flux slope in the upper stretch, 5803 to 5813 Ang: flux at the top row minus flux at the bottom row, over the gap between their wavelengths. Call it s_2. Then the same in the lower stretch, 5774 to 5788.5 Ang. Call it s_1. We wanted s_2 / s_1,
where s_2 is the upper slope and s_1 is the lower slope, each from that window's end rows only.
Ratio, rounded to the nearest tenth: 1.0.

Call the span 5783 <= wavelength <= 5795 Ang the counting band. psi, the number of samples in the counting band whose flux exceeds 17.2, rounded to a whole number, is 6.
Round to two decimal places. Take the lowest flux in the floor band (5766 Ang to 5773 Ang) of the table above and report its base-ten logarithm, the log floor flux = 1.19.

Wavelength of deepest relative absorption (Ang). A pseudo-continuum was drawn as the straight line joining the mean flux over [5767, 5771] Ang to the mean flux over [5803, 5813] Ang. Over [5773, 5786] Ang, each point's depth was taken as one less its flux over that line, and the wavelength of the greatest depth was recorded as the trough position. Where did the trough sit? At 5778.53 Ang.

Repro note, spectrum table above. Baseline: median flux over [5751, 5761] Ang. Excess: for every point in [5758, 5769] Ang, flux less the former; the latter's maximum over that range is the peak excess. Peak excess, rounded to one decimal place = 1.0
